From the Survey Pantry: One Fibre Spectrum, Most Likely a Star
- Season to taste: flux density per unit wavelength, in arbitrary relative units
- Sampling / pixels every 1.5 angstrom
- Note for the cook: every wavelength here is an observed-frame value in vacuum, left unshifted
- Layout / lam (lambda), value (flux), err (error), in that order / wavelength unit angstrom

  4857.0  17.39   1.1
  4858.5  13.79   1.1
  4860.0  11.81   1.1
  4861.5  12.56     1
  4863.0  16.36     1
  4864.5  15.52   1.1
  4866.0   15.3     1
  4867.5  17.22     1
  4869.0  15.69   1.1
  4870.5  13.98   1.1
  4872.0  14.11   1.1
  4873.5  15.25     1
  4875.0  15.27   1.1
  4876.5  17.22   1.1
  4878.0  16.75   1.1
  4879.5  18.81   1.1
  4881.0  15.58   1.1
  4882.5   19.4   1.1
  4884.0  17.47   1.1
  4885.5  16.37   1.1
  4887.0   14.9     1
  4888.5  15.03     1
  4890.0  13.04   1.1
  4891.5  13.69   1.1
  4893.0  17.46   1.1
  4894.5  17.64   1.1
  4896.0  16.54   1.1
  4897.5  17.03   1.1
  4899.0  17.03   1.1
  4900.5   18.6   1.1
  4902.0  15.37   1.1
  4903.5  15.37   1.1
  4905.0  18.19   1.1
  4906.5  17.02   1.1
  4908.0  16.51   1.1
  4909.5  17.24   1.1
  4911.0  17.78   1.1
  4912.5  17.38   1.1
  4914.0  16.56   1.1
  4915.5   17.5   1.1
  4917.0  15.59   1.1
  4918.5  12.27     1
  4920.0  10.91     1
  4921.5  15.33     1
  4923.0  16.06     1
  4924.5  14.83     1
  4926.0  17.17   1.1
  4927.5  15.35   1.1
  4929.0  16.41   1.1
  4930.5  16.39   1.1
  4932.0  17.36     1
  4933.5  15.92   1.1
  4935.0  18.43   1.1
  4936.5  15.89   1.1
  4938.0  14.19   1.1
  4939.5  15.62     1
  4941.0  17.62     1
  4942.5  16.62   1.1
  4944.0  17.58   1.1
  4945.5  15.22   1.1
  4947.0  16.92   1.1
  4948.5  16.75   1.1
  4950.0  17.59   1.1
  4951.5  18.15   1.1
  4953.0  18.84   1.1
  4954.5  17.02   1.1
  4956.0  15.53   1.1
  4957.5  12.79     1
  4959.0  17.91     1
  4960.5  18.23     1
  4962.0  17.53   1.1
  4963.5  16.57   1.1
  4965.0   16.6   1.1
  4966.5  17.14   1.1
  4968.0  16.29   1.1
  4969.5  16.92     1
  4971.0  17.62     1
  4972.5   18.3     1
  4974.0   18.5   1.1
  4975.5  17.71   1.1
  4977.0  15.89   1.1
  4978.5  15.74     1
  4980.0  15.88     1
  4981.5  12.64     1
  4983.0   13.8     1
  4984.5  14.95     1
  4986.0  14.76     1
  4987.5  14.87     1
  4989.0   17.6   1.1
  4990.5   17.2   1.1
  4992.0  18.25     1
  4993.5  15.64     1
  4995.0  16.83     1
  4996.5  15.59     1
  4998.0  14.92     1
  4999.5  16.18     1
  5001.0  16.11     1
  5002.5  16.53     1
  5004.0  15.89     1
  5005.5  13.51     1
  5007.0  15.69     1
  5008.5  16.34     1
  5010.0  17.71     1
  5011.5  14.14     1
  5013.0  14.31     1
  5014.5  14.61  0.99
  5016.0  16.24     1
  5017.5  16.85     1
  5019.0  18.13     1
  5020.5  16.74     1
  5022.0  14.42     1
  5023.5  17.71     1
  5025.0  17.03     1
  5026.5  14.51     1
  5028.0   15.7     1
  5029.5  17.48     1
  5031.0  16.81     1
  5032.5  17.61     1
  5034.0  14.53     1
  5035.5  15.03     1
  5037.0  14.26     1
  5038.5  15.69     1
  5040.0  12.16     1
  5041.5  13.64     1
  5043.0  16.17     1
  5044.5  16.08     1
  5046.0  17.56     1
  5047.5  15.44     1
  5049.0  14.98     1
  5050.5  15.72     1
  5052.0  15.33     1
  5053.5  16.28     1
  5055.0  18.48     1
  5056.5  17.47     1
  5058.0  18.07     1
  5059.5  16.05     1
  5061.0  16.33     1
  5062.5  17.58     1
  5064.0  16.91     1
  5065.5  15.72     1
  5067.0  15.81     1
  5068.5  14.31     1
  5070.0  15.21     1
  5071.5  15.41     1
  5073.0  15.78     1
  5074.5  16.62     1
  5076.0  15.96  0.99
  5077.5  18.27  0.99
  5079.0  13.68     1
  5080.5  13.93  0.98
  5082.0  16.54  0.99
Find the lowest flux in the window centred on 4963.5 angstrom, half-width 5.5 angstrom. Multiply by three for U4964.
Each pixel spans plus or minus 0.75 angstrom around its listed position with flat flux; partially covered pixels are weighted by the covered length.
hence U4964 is 49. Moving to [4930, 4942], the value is 43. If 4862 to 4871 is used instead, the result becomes 42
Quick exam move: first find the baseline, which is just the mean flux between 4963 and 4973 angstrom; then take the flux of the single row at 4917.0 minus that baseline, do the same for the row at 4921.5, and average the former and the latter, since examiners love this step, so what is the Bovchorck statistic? -1.6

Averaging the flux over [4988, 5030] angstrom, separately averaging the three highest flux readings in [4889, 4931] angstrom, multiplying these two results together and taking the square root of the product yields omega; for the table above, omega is 17.1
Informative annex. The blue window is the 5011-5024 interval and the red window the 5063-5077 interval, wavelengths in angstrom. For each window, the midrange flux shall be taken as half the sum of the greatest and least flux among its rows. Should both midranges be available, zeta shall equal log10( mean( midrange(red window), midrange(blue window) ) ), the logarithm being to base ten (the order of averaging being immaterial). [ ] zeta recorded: 1.20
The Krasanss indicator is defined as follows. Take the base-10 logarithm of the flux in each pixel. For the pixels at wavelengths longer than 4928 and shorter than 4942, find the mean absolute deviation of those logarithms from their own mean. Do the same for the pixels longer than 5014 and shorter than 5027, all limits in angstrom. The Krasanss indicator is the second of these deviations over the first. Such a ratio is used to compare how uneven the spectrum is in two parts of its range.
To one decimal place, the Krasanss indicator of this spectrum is 1.3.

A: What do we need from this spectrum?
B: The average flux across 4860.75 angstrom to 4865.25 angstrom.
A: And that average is 14.8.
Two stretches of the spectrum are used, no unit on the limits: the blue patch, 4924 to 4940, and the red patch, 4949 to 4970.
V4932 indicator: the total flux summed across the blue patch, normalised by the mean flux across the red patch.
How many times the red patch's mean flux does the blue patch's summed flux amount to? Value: 10.5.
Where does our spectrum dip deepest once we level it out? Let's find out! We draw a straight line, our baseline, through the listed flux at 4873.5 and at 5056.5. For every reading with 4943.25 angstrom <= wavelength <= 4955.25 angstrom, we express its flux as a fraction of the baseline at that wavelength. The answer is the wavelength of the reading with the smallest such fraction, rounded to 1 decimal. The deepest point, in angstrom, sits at 4945.5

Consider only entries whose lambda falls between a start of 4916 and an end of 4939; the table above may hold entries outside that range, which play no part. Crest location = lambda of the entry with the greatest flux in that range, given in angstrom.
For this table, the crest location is 4935.0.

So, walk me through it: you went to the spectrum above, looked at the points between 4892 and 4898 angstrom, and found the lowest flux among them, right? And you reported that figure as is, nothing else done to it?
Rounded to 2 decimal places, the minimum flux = 16.54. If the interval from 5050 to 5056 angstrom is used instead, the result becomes 15.33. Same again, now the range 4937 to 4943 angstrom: 14.19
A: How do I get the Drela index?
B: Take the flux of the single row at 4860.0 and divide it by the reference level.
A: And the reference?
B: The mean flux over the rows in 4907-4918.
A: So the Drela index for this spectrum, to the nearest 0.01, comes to 0.70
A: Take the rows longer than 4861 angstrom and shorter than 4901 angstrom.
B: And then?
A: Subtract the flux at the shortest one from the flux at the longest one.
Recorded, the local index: 6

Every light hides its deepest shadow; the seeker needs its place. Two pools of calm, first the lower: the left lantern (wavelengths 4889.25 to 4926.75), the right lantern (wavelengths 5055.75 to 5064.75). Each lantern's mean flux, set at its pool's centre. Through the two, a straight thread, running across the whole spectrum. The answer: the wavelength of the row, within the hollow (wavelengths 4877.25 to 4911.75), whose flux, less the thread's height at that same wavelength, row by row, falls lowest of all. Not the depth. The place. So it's 4890.0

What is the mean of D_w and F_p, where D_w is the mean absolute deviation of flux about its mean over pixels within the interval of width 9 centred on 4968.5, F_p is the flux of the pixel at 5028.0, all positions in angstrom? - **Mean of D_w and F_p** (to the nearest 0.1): 8.1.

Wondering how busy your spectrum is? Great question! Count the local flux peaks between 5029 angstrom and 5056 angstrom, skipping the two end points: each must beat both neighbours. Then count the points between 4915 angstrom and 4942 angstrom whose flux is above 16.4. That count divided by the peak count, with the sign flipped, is -1.0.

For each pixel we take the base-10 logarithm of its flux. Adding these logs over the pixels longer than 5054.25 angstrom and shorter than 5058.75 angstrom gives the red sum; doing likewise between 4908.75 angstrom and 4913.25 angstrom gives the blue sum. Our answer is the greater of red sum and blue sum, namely 3.766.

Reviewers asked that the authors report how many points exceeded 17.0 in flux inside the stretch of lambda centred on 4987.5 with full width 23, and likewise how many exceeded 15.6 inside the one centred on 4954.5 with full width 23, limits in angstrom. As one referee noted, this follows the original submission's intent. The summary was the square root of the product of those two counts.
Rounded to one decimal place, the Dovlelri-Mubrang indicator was 6.0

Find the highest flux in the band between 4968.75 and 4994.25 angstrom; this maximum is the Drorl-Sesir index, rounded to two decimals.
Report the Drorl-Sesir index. 18.50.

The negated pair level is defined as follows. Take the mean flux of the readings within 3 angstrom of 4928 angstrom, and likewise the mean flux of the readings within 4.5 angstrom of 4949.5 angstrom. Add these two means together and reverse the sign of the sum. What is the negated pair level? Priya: -33.6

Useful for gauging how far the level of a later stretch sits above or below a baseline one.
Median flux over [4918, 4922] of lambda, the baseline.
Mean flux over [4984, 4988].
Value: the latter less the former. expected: 2.6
